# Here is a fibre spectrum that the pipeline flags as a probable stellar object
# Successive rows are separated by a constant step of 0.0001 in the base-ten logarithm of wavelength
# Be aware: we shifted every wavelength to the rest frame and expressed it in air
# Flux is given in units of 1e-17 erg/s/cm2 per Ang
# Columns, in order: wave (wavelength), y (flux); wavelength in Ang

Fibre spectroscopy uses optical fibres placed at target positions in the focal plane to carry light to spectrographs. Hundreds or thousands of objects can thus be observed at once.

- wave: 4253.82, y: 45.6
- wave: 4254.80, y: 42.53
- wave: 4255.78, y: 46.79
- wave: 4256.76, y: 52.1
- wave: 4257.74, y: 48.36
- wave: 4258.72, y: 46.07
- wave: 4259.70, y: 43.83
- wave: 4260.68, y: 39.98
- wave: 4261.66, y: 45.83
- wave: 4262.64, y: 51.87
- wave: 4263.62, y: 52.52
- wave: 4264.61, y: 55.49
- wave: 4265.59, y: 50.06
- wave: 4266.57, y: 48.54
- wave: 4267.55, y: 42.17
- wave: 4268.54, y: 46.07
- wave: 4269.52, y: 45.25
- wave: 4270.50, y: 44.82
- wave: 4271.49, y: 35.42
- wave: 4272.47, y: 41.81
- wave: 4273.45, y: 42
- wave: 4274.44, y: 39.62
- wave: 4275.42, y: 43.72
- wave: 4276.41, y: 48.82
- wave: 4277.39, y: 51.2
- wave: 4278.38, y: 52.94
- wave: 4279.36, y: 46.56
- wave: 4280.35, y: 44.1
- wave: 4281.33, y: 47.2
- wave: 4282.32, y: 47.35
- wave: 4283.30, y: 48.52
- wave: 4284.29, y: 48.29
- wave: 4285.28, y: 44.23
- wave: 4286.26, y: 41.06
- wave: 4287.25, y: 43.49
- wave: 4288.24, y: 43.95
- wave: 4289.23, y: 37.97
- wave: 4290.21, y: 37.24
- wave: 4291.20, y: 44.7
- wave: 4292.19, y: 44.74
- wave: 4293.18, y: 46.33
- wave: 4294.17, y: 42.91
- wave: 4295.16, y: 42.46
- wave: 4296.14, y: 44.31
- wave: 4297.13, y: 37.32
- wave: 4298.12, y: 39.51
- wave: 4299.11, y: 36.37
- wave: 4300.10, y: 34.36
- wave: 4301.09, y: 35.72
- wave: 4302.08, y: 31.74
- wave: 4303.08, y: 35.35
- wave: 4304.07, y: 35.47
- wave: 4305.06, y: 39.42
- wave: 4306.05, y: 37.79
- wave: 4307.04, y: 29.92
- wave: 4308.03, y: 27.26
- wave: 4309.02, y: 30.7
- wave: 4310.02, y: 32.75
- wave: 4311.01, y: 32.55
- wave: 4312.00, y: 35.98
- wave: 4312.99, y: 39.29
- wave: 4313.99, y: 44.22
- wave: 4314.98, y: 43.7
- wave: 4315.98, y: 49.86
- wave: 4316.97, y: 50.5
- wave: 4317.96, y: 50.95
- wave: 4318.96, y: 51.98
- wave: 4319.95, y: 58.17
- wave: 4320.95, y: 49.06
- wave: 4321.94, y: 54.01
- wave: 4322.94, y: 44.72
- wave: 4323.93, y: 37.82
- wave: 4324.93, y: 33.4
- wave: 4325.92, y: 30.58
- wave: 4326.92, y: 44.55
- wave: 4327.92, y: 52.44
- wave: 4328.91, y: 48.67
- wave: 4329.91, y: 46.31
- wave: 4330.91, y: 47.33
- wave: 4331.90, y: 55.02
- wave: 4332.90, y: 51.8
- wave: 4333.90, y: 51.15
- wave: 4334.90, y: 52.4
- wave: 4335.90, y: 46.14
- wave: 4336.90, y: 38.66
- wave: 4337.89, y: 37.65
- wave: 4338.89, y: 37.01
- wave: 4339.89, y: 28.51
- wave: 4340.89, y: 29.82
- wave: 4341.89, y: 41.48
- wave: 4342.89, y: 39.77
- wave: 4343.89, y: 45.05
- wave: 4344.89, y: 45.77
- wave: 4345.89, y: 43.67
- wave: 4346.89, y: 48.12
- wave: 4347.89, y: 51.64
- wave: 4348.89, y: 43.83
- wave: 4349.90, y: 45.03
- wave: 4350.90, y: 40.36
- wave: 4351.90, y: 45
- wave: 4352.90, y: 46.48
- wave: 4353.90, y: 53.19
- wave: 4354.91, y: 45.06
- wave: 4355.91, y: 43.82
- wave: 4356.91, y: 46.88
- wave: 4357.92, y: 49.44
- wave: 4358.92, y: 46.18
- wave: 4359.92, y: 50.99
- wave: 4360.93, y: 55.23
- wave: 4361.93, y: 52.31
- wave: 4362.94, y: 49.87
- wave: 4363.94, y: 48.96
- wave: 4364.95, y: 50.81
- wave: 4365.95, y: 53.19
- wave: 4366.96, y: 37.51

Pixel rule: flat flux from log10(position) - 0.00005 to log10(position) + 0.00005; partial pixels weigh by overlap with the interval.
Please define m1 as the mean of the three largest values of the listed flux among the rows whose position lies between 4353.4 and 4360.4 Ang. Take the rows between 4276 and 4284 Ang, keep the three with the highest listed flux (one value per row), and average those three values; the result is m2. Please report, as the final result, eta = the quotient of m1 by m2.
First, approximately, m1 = 51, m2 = 51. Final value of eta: 1.00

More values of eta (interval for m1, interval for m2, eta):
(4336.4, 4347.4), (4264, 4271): 0.90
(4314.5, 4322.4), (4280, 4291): 1.14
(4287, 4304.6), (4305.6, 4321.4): 0.84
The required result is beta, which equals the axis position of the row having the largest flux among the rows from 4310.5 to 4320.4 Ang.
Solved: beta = 4319.95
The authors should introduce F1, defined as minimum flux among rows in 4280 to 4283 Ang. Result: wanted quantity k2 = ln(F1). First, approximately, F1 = 44.1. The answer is 3.79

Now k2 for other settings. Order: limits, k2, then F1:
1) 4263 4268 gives 3.74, 42.17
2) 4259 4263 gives 3.69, 39.98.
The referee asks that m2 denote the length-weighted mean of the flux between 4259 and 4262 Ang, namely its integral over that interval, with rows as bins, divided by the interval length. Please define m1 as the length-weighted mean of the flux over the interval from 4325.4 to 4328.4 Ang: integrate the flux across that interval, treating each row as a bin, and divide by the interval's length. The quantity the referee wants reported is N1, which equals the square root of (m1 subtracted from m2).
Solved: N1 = 1.0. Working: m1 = 42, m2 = 43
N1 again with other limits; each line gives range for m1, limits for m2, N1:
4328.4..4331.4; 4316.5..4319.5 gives 2.0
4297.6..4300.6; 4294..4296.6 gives 2.6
